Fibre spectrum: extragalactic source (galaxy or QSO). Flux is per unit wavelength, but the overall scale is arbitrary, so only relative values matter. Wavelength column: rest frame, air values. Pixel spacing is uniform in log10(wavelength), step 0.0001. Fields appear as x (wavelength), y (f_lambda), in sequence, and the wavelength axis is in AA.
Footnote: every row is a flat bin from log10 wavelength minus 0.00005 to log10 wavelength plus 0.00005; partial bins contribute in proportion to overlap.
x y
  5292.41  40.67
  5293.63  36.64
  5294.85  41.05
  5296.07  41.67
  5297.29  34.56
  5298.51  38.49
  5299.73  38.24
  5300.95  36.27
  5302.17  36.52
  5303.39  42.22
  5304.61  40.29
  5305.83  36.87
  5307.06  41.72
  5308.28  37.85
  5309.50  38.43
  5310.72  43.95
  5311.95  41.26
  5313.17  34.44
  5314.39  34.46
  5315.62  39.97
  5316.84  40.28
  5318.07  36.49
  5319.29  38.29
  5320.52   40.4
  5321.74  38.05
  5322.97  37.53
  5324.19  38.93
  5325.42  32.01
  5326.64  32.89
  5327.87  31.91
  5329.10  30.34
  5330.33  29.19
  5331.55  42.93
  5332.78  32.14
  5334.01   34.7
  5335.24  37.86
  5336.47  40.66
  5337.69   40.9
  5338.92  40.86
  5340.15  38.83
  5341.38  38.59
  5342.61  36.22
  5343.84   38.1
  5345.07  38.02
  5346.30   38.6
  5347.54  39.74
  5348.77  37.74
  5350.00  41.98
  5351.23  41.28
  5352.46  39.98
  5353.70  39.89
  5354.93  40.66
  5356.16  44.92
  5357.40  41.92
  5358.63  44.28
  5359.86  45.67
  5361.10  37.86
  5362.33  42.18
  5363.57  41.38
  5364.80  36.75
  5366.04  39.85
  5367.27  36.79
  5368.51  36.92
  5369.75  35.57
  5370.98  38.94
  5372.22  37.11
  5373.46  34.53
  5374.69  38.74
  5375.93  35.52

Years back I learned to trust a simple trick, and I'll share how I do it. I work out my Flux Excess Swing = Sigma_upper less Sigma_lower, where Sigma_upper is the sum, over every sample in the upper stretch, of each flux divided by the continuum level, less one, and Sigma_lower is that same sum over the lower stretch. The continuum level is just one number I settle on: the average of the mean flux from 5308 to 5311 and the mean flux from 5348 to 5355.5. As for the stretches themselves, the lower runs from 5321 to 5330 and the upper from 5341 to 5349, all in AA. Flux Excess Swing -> 0.6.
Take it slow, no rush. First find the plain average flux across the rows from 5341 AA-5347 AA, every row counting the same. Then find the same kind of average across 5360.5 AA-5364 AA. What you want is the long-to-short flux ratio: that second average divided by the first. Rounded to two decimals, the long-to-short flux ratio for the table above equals 1.07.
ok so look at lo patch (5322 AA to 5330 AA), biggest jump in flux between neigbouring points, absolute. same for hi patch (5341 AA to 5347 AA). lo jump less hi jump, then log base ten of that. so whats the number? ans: 0.66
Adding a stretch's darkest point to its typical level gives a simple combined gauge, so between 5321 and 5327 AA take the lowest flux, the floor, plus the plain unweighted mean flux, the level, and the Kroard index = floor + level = 68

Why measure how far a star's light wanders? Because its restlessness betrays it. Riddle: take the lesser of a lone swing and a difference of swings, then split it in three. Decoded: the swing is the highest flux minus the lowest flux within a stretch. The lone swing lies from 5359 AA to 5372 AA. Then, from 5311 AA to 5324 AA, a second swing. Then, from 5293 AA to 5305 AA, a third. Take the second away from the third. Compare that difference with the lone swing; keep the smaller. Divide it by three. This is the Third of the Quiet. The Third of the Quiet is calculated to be 0.3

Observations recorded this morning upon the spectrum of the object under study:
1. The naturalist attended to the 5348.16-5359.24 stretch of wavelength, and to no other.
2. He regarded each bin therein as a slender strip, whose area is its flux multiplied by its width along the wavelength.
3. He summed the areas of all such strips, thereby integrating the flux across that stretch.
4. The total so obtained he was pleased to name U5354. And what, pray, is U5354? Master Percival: 459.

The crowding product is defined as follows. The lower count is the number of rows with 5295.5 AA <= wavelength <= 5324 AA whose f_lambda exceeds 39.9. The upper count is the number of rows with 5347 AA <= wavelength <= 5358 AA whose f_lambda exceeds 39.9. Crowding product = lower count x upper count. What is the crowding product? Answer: 54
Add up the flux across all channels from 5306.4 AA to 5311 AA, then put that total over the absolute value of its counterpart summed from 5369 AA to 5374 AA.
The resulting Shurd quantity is 1.11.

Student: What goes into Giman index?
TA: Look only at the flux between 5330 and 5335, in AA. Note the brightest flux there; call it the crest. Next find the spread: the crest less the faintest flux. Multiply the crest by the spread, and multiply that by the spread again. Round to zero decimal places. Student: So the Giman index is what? 8105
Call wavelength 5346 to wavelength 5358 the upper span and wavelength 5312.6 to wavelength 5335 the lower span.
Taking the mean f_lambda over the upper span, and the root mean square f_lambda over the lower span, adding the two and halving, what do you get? 38.4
